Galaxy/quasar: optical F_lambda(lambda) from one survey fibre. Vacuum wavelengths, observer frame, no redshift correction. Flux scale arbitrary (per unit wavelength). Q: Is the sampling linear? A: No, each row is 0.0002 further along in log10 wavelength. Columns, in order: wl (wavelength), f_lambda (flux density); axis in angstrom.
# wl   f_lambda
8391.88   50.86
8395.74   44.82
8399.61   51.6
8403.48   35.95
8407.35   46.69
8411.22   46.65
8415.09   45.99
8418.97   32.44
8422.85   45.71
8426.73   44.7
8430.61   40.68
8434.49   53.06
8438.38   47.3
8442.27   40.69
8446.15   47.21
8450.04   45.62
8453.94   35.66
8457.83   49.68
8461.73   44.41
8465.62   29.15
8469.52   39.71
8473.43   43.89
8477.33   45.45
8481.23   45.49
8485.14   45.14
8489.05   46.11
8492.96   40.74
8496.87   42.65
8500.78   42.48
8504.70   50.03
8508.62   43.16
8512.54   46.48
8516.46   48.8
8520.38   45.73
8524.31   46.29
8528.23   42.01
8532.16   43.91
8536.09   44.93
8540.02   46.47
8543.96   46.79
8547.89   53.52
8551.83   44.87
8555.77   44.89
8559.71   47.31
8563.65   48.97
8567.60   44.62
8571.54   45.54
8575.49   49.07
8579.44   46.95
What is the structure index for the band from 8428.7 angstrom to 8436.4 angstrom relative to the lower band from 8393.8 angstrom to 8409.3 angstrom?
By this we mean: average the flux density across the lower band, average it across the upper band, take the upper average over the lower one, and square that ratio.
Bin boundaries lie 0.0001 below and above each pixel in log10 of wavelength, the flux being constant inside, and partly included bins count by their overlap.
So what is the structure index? 1.10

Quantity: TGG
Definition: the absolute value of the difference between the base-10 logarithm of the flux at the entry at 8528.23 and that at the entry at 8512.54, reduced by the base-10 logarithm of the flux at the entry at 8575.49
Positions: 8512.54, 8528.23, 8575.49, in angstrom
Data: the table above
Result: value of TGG -1.65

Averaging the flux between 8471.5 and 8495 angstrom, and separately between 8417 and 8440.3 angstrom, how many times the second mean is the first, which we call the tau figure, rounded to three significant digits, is 1.01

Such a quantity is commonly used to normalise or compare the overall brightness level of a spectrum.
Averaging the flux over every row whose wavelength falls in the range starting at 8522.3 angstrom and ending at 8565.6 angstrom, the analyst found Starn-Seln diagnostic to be 46.4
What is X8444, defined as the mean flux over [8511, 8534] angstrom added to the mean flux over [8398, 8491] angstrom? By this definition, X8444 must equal 89.2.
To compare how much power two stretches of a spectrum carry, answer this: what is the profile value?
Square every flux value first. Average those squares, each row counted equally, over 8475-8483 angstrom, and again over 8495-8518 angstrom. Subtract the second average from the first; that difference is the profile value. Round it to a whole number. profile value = -21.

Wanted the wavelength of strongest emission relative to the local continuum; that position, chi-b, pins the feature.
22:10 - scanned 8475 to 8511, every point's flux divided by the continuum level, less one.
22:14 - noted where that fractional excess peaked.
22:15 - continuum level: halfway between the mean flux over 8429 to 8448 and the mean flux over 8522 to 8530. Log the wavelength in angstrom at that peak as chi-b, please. 8504.70 angstrom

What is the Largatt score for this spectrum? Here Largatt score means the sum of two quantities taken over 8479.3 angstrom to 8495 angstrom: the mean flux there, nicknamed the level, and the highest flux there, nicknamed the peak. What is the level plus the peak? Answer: 90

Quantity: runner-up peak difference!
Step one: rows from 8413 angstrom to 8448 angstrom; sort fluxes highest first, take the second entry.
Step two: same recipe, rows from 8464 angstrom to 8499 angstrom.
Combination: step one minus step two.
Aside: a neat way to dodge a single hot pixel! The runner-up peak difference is 1.8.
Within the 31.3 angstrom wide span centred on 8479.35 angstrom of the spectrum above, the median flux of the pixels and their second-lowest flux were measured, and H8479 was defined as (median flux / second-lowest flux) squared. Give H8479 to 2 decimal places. 1.26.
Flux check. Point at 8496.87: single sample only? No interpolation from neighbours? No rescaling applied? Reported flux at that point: 42.65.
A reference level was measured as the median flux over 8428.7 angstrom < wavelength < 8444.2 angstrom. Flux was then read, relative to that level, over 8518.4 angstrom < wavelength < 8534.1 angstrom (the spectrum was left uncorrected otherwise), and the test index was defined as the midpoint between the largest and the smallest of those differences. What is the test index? 0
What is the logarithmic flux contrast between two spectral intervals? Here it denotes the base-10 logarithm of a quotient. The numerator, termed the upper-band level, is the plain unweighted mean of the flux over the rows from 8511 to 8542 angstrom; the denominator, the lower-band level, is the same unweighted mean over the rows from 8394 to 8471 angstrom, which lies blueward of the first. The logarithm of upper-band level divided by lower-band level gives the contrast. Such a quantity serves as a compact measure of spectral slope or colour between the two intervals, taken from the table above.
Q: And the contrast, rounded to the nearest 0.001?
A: 0.021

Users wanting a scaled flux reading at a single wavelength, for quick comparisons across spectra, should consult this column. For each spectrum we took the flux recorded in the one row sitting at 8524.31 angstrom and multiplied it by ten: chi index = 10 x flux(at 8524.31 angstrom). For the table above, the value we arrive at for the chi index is 463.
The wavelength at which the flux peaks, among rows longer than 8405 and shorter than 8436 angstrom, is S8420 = 8434.49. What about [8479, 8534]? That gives 8504.70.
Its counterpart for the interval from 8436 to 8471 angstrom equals 8457.83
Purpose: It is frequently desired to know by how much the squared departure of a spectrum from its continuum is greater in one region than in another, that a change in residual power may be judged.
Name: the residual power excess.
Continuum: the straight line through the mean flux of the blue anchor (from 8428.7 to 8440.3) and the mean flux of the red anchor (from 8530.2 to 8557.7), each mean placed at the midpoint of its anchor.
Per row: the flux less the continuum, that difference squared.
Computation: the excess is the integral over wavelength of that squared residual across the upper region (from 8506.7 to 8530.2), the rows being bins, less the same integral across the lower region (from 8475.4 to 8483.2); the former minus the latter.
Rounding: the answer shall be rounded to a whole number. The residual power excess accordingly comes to 137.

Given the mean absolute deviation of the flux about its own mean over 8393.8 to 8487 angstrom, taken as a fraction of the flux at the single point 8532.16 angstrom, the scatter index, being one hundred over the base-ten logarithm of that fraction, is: -99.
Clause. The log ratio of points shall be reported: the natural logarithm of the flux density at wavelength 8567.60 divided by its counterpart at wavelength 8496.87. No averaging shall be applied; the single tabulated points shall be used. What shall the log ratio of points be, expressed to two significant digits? 0.045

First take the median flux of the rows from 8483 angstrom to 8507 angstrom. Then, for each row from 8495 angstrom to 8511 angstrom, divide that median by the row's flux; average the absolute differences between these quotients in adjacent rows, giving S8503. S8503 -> 0.10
